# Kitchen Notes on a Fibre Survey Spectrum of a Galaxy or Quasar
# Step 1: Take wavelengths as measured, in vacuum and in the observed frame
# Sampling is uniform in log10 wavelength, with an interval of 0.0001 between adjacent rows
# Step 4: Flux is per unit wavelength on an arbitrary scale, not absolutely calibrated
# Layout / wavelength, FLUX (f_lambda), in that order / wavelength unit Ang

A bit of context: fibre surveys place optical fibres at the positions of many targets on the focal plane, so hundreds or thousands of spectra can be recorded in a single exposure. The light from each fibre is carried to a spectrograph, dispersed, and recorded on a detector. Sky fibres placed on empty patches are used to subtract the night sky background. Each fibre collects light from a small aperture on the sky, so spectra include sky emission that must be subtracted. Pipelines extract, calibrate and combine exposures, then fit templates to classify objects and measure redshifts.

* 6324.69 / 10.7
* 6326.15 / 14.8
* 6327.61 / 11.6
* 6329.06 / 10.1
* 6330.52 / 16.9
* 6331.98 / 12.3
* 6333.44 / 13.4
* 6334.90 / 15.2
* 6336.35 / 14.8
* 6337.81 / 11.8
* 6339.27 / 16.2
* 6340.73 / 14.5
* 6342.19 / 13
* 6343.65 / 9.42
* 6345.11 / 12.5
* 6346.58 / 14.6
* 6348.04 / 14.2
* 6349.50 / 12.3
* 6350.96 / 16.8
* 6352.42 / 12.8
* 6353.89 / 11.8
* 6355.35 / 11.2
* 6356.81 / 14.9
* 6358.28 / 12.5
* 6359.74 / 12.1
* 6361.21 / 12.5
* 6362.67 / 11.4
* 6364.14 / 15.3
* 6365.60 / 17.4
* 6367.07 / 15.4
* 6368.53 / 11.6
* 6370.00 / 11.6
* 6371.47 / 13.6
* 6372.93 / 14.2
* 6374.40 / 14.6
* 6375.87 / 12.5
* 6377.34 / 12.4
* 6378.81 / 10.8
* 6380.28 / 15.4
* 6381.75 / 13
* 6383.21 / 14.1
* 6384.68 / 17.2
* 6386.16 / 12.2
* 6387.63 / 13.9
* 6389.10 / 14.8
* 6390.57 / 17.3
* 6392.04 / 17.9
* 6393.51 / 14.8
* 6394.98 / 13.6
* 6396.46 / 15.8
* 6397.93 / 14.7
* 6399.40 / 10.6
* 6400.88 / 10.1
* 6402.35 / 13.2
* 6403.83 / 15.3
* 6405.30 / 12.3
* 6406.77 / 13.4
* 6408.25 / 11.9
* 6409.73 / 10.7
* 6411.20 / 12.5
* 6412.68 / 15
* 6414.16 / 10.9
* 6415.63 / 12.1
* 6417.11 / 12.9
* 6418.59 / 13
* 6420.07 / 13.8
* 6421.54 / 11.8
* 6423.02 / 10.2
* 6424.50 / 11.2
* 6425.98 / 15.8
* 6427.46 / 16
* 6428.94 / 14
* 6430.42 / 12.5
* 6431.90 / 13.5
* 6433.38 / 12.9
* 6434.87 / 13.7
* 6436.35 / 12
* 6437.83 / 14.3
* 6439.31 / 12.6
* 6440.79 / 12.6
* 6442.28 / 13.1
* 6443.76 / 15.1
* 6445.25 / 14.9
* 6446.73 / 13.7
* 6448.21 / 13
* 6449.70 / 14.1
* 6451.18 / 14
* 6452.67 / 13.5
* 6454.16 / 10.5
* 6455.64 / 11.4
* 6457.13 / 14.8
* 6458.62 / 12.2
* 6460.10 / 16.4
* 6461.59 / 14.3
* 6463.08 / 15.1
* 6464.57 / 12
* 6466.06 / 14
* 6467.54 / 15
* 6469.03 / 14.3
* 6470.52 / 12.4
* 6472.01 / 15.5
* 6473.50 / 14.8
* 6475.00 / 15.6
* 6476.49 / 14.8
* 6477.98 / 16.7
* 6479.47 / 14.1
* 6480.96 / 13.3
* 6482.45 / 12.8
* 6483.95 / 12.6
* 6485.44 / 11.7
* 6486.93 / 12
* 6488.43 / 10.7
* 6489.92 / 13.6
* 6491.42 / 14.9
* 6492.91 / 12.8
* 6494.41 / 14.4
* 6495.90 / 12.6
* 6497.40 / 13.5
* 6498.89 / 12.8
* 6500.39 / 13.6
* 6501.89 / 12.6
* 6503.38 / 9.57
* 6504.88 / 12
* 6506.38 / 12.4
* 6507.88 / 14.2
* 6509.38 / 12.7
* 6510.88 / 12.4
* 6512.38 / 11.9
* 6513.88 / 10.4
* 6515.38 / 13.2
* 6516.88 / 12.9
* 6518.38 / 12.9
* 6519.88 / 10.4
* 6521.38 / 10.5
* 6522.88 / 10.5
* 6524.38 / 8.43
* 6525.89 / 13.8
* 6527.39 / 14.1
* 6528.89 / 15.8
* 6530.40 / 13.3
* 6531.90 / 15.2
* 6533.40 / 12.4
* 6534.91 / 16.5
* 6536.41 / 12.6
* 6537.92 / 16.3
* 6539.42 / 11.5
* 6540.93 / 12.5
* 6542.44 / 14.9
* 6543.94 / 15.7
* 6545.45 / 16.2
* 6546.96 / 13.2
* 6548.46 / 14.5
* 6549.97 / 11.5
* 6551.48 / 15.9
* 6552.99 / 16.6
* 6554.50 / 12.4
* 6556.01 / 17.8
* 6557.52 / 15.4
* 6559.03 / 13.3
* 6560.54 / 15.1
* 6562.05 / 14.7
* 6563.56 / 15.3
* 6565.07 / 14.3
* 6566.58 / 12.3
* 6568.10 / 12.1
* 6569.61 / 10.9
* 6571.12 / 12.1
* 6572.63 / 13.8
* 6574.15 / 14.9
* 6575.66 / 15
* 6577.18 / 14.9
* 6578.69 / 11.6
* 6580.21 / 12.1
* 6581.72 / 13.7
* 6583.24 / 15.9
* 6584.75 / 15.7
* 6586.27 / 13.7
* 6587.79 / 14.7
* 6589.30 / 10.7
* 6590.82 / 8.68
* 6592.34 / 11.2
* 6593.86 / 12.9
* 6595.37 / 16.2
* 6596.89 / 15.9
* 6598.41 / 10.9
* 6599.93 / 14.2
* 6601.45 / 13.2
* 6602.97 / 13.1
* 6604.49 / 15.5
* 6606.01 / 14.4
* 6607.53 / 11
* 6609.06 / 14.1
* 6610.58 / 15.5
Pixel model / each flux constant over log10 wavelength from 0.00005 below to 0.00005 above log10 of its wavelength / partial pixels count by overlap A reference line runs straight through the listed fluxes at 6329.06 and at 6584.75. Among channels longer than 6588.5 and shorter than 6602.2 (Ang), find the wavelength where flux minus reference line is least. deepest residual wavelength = 6590.82 Ang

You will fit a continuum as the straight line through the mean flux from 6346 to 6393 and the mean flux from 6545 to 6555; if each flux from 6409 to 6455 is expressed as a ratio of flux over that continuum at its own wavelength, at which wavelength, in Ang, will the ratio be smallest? 6423.02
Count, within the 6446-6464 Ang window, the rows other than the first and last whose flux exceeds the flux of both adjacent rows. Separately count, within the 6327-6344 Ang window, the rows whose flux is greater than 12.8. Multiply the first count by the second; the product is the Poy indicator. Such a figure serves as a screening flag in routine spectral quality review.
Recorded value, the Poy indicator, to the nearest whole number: 21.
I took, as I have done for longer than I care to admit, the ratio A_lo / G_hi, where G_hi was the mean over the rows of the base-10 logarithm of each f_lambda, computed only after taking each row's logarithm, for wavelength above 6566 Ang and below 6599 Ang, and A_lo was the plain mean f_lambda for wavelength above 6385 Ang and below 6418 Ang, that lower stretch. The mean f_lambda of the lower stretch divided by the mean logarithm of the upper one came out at 12.1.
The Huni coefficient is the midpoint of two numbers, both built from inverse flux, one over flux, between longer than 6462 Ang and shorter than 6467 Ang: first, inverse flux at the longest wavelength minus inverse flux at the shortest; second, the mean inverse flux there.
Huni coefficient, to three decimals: 0.039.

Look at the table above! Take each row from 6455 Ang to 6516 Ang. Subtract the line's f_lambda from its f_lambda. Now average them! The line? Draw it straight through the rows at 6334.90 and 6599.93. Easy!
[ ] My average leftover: -1.3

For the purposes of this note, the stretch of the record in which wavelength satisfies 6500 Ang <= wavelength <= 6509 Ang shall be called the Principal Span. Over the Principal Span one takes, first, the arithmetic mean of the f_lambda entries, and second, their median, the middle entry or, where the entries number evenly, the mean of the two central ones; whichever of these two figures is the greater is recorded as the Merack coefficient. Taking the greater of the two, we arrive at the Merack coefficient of 12.5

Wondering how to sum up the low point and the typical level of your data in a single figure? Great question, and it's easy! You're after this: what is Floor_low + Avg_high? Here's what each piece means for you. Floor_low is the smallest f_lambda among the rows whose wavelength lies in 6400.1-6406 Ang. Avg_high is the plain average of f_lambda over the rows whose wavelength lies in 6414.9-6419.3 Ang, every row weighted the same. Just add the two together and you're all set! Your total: 22.8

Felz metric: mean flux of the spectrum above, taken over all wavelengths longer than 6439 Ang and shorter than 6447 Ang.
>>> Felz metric 13.7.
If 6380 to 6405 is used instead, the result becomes 14.3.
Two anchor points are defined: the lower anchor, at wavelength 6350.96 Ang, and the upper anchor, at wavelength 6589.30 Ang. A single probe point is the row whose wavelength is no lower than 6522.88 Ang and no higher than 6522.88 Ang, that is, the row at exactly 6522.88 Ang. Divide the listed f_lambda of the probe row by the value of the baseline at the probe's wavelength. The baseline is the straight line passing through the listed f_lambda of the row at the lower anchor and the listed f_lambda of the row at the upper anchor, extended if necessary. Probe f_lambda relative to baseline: 0.85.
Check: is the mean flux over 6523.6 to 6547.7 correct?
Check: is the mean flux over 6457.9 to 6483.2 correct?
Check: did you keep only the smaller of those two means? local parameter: 13.9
